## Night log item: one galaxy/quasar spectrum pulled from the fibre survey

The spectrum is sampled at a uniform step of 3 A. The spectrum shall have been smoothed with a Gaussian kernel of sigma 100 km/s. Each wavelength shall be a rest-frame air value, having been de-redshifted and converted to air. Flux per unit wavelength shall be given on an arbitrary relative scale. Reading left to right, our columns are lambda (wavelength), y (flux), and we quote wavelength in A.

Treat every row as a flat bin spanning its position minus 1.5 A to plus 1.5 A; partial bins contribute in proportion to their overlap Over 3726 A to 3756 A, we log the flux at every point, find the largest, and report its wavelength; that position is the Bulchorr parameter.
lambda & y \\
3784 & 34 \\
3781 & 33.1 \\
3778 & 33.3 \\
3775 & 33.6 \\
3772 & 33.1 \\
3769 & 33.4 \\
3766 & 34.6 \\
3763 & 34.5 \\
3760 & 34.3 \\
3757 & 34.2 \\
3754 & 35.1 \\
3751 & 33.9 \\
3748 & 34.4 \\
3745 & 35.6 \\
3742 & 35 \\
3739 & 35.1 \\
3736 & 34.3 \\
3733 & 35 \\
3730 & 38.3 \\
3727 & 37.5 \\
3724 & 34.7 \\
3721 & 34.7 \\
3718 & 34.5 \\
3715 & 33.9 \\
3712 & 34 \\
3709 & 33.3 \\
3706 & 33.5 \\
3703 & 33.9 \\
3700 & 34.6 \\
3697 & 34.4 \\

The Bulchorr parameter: 3730 A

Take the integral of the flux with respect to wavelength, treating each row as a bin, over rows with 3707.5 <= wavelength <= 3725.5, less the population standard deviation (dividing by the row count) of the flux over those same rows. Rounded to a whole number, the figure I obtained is 615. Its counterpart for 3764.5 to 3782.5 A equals 603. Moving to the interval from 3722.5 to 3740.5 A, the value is 643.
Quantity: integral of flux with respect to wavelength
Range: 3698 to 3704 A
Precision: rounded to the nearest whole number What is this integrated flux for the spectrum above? 206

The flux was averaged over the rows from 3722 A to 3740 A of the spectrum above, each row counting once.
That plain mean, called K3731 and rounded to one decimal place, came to 35.8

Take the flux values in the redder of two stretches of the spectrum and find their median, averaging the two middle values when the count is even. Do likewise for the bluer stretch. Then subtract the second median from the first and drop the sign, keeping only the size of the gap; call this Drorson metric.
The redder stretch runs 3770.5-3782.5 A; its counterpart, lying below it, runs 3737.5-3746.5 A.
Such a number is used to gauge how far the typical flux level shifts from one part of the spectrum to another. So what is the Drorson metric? 1.9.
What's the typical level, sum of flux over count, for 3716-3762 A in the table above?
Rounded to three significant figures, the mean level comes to 35.1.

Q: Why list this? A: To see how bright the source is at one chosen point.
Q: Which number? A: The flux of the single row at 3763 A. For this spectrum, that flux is 34.5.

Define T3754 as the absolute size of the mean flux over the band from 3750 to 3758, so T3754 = 34.4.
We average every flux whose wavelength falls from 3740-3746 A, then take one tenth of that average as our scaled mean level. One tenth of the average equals 3.53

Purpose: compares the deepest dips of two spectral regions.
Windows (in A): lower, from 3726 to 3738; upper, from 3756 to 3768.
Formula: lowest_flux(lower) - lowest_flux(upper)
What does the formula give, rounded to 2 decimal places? 0.10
